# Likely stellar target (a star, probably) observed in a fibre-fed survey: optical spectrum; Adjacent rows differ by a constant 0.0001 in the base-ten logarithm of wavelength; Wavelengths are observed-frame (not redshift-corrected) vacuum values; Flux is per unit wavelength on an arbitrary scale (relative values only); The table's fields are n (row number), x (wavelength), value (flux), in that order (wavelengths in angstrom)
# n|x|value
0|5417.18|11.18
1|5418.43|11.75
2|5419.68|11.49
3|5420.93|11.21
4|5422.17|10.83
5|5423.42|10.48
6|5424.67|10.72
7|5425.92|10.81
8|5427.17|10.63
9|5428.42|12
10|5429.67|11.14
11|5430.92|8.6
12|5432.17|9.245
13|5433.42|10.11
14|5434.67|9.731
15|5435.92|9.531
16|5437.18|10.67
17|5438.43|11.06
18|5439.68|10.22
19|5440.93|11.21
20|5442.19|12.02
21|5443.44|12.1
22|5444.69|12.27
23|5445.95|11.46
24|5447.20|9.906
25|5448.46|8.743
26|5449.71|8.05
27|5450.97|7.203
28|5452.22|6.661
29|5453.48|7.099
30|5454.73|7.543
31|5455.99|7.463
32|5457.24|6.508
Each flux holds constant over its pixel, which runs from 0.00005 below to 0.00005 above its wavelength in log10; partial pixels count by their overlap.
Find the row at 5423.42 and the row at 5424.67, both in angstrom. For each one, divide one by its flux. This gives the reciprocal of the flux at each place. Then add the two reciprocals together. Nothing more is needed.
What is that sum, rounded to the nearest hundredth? 0.19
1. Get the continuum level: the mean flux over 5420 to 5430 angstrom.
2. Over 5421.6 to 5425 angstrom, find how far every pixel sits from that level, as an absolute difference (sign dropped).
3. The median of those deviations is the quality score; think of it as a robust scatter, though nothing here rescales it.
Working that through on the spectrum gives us 0.3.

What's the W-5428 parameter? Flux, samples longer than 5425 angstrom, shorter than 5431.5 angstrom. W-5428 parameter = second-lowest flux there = 10.63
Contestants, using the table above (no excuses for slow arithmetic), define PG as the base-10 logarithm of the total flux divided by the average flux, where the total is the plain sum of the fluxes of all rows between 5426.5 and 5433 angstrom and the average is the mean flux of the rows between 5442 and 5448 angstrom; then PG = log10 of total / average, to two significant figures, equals 0.65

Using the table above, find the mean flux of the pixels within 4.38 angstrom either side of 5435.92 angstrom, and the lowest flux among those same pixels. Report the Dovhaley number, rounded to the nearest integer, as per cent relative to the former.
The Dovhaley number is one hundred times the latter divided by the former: 92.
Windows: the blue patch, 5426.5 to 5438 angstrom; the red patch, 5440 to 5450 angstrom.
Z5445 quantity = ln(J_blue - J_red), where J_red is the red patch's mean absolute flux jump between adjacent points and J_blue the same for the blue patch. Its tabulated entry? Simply -1.4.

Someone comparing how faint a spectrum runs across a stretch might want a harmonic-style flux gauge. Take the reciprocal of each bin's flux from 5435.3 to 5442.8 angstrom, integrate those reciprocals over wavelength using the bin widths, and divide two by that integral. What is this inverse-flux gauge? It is 2.9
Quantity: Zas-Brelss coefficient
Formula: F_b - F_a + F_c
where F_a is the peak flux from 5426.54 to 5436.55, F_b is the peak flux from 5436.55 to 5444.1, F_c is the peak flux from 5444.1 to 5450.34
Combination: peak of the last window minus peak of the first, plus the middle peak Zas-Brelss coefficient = 12.4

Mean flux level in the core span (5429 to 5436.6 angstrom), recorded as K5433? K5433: 9.7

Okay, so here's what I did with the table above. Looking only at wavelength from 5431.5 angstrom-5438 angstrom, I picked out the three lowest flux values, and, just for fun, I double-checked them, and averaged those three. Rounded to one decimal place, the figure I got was 9.5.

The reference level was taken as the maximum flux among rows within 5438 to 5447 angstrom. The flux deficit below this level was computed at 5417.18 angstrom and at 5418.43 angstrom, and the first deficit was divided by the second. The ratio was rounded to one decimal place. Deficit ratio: 2.1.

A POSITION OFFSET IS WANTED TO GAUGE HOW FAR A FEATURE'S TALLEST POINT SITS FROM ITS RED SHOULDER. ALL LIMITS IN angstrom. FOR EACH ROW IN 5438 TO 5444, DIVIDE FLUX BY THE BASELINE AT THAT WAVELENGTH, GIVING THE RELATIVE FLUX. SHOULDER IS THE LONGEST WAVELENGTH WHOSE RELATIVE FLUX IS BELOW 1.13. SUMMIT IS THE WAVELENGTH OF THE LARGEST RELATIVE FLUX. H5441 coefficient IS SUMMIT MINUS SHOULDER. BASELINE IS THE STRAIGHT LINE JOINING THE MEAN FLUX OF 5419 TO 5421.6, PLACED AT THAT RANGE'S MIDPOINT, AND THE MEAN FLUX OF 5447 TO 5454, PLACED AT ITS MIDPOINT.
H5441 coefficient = 3.8 angstrom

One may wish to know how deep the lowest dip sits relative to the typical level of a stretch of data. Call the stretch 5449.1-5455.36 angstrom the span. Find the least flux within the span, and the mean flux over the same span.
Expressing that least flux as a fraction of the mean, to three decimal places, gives 0.911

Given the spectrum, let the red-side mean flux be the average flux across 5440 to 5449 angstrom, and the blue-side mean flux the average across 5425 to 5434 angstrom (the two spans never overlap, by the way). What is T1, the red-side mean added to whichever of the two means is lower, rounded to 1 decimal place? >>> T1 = 21.5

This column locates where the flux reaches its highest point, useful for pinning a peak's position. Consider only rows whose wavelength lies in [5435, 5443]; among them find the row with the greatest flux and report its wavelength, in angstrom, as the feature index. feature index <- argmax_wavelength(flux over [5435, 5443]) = 5442.19 angstrom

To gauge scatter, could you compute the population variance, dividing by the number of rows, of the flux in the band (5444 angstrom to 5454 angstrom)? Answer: 3.9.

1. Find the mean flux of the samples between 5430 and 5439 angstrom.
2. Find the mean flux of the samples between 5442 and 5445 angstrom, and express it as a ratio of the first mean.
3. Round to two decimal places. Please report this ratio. 1.23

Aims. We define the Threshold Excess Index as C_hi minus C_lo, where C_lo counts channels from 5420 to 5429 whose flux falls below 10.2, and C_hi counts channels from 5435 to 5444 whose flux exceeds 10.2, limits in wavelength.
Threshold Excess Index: 6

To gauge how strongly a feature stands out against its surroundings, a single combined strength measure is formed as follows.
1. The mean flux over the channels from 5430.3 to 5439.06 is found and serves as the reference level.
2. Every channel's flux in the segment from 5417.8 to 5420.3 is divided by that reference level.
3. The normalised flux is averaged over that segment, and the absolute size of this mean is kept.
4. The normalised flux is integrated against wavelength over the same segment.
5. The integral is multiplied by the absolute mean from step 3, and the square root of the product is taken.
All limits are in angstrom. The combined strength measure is 1.86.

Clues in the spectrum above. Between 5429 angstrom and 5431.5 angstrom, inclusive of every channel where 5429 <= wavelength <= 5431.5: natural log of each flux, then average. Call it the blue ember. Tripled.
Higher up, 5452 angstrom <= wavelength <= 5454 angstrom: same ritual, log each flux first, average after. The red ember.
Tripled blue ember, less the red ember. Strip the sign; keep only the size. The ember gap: 4.9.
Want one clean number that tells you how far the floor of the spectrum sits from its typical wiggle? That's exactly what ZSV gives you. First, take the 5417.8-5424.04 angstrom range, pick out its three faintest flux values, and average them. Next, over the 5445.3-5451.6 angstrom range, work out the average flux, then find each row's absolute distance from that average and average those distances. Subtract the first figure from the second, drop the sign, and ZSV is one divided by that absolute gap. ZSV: 0.105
